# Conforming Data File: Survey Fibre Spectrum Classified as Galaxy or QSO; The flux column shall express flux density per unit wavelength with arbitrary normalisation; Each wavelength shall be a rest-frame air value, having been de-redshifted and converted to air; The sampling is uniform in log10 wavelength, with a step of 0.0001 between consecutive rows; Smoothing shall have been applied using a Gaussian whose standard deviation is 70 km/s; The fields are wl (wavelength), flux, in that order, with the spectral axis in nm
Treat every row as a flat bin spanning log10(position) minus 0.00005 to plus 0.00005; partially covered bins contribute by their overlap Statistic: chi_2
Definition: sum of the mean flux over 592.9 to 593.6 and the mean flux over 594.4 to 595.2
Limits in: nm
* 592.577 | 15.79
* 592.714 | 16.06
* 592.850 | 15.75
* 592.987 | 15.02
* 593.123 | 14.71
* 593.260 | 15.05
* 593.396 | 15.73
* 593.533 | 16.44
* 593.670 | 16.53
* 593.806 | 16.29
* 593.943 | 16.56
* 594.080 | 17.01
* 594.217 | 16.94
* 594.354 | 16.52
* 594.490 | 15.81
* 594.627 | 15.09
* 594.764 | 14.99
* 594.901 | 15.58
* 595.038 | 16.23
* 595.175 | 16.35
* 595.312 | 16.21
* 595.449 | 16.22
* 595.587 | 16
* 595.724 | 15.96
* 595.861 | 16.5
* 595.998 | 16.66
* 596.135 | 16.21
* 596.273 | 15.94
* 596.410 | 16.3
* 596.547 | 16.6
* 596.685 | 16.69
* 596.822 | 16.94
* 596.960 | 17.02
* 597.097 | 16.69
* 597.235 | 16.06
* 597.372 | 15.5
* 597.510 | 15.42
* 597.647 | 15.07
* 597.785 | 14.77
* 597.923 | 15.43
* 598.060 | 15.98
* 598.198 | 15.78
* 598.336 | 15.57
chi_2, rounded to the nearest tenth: 31.1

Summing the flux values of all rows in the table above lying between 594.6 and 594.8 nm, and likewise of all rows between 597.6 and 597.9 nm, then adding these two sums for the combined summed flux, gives 60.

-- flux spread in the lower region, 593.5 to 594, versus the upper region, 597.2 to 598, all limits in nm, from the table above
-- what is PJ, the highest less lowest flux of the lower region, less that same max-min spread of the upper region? -1.0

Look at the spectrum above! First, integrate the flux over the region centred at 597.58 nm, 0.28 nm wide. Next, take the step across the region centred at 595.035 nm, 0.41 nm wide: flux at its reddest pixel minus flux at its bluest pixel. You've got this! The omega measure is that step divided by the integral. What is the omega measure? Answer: 0.18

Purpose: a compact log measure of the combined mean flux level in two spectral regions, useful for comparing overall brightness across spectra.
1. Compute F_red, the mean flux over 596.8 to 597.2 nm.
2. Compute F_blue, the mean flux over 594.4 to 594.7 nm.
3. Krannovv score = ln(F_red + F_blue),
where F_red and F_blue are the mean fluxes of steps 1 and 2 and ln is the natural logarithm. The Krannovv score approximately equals 3.48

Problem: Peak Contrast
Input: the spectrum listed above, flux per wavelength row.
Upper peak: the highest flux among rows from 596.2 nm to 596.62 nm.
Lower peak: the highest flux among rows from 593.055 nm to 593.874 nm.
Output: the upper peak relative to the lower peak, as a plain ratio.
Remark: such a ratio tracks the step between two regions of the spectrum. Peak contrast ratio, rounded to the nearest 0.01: 1.00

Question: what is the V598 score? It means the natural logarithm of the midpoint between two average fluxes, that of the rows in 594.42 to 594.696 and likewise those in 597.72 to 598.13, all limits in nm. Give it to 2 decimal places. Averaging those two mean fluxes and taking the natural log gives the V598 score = 2.74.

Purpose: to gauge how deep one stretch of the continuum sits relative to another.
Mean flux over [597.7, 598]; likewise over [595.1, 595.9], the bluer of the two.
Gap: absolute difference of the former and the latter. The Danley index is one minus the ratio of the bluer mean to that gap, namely -14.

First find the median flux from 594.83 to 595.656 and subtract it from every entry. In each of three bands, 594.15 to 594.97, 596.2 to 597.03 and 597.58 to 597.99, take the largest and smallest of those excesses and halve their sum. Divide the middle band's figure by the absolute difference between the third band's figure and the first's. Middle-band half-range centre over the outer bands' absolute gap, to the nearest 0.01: 0.31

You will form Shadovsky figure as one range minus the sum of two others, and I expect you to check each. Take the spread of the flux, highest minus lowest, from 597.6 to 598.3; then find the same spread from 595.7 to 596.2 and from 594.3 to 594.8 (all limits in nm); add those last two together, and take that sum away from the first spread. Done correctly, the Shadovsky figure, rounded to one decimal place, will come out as -1.0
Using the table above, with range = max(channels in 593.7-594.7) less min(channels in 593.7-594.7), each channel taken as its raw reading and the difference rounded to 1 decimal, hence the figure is 1.9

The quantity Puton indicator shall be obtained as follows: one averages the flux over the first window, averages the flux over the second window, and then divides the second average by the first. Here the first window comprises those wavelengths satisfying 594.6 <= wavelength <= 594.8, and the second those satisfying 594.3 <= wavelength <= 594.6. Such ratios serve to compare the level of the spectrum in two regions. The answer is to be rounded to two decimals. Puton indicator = 1.07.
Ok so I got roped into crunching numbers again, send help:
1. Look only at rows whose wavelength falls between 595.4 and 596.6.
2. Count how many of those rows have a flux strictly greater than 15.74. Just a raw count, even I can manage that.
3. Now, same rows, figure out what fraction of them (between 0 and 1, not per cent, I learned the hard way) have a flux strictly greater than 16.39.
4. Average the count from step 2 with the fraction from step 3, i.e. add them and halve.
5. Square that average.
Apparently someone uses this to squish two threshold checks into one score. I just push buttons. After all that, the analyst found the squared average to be 22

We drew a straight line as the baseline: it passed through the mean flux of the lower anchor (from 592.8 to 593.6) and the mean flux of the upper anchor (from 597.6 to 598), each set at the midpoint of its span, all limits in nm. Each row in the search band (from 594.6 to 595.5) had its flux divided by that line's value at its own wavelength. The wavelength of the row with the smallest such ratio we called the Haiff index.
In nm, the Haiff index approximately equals 594.764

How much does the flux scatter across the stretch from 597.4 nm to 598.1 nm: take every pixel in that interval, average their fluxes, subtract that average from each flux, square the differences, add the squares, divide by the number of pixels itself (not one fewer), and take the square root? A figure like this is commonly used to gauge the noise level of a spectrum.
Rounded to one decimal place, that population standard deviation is 0.4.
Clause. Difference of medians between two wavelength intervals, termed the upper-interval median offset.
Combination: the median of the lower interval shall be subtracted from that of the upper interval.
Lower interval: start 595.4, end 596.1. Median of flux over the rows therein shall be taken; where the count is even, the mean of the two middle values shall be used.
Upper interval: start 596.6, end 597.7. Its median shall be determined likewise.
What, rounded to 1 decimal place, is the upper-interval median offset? 0.2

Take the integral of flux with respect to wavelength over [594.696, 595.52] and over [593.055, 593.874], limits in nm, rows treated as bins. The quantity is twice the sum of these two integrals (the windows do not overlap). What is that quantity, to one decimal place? 52.1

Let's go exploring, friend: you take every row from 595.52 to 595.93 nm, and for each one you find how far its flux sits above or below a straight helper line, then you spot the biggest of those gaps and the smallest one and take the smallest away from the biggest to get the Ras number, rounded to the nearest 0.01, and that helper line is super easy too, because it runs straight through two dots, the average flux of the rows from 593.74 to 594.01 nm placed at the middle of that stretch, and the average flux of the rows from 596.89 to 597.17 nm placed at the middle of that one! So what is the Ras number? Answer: 0.52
